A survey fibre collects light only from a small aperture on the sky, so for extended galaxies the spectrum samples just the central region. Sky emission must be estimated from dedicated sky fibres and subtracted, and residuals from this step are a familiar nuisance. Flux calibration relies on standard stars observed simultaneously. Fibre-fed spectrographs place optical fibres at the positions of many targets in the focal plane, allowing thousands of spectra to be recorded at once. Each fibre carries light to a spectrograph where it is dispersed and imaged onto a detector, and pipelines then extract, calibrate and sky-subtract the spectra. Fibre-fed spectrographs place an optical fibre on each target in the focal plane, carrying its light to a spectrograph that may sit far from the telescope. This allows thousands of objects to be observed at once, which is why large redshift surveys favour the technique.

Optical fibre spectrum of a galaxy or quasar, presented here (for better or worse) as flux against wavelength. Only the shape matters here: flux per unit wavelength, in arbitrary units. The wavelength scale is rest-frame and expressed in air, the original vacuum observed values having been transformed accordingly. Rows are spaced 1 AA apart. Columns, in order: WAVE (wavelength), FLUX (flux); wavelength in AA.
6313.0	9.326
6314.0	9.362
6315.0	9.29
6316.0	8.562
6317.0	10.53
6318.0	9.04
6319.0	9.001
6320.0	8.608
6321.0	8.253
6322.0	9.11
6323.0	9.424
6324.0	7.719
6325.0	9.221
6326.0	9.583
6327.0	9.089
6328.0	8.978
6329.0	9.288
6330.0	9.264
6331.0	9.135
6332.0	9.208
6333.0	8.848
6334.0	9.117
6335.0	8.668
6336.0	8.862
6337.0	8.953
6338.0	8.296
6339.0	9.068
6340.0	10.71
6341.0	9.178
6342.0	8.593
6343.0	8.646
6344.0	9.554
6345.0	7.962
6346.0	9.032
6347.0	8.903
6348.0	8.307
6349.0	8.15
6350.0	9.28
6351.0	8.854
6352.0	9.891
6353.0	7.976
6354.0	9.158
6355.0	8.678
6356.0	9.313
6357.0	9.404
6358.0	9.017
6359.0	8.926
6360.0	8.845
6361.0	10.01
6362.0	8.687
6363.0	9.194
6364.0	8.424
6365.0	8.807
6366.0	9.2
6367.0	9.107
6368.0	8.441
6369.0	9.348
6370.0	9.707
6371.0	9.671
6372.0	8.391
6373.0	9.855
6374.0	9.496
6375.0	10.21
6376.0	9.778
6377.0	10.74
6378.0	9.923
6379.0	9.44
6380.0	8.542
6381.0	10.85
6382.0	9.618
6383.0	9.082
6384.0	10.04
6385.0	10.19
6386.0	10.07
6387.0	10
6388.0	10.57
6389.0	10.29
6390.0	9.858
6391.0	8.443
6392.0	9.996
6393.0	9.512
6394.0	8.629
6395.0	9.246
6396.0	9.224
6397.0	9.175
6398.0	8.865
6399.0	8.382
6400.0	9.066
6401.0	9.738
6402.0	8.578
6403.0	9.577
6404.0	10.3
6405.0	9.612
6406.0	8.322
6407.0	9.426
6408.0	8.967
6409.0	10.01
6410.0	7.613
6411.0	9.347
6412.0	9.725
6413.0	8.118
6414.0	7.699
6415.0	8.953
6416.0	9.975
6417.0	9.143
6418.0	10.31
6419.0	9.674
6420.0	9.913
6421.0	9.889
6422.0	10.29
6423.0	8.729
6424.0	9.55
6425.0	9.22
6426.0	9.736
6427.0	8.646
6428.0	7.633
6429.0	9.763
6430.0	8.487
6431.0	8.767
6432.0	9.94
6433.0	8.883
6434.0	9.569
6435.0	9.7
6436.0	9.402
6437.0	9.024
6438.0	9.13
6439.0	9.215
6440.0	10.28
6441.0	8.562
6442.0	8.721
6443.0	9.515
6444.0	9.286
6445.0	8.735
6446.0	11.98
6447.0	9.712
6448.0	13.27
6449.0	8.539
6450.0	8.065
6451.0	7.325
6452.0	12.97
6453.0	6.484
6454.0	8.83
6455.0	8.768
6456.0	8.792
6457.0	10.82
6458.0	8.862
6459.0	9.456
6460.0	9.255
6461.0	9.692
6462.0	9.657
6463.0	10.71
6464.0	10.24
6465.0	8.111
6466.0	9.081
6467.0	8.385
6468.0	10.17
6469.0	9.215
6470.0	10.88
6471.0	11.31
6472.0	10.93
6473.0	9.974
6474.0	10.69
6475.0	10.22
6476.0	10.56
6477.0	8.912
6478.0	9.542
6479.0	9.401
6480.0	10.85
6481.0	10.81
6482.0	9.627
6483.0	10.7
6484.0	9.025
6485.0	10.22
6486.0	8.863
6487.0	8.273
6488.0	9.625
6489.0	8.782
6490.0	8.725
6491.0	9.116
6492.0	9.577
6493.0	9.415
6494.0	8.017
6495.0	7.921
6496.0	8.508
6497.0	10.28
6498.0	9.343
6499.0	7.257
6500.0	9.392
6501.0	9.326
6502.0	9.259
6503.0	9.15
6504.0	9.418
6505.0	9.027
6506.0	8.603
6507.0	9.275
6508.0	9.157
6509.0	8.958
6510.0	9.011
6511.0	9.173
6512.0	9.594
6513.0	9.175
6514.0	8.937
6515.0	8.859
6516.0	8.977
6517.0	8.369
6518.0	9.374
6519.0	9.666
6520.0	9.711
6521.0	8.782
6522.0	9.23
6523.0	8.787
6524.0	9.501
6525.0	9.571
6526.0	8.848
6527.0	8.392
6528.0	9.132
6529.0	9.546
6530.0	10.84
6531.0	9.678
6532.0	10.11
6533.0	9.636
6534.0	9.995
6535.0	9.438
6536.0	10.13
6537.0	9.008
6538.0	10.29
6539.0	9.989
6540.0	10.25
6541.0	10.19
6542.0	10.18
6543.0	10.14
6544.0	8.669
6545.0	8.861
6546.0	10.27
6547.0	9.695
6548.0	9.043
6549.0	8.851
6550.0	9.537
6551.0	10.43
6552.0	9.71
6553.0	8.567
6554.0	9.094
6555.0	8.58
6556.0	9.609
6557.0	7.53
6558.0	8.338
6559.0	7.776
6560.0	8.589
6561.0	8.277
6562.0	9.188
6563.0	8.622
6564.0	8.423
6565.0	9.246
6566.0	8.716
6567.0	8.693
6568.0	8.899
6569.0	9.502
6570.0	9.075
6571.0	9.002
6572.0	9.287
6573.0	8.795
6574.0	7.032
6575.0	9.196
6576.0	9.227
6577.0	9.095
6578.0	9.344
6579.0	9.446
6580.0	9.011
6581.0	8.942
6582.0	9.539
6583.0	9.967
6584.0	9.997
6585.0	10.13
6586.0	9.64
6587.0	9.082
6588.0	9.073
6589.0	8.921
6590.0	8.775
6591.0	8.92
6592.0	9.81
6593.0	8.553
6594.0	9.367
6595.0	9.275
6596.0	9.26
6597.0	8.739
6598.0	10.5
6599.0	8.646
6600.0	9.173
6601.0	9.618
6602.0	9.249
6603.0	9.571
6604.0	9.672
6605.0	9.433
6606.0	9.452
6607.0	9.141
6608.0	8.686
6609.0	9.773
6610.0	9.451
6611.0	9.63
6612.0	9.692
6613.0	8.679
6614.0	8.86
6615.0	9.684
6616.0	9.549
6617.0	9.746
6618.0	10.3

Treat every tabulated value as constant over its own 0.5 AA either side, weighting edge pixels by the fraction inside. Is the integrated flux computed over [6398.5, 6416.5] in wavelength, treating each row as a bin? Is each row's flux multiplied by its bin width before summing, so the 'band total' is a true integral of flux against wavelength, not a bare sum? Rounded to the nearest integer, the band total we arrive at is 163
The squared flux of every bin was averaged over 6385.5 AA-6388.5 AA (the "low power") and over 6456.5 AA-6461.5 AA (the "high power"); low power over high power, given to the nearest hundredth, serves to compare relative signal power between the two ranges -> 1.12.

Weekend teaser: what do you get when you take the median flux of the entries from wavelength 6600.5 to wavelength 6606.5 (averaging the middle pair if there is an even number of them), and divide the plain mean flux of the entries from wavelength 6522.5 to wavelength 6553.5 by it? 1.01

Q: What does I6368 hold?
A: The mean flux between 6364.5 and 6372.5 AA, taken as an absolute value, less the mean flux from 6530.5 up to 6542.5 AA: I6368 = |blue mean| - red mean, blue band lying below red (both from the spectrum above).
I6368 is -0.8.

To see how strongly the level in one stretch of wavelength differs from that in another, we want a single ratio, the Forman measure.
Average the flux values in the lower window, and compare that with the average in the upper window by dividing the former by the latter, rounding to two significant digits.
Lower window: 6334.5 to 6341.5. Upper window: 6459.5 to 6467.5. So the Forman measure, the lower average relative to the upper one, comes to 0.97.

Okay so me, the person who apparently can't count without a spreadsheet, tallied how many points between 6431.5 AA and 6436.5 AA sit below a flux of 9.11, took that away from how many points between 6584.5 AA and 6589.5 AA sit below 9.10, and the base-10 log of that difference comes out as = 0.30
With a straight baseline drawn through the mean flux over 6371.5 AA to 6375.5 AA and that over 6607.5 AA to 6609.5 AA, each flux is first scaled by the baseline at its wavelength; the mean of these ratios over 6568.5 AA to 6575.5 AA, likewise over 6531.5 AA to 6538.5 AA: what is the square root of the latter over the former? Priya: 1.05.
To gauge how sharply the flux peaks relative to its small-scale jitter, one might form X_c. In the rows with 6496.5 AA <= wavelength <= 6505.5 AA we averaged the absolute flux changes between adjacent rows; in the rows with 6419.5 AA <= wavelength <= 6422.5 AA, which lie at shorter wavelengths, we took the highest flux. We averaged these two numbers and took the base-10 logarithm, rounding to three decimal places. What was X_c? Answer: 0.742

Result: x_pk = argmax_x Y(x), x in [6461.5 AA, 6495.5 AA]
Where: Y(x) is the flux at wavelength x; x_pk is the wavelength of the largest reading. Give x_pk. 6471.0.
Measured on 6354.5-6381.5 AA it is 6381.0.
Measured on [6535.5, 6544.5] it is 6538.0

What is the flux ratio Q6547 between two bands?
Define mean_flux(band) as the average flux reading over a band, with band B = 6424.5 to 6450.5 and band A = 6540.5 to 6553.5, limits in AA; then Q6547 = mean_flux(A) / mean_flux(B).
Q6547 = 1.02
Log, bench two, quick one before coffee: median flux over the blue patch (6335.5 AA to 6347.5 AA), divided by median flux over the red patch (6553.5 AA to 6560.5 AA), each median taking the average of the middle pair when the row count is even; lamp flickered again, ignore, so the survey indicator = 1.04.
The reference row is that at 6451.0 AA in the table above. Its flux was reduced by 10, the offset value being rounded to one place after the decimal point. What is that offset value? -2.7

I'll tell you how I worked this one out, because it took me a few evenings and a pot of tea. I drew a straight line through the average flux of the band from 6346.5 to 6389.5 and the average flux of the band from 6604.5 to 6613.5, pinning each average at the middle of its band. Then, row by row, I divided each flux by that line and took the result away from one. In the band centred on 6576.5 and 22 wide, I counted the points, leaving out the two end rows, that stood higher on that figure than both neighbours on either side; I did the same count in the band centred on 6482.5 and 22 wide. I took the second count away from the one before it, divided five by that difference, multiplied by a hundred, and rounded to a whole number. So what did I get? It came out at -167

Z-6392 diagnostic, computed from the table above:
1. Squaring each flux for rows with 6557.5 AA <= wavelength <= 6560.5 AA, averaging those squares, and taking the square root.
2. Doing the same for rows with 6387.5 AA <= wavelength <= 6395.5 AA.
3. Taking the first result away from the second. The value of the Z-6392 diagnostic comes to 1.4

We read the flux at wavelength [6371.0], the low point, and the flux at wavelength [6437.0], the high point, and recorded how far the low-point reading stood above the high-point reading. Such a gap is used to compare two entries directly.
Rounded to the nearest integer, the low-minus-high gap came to 1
